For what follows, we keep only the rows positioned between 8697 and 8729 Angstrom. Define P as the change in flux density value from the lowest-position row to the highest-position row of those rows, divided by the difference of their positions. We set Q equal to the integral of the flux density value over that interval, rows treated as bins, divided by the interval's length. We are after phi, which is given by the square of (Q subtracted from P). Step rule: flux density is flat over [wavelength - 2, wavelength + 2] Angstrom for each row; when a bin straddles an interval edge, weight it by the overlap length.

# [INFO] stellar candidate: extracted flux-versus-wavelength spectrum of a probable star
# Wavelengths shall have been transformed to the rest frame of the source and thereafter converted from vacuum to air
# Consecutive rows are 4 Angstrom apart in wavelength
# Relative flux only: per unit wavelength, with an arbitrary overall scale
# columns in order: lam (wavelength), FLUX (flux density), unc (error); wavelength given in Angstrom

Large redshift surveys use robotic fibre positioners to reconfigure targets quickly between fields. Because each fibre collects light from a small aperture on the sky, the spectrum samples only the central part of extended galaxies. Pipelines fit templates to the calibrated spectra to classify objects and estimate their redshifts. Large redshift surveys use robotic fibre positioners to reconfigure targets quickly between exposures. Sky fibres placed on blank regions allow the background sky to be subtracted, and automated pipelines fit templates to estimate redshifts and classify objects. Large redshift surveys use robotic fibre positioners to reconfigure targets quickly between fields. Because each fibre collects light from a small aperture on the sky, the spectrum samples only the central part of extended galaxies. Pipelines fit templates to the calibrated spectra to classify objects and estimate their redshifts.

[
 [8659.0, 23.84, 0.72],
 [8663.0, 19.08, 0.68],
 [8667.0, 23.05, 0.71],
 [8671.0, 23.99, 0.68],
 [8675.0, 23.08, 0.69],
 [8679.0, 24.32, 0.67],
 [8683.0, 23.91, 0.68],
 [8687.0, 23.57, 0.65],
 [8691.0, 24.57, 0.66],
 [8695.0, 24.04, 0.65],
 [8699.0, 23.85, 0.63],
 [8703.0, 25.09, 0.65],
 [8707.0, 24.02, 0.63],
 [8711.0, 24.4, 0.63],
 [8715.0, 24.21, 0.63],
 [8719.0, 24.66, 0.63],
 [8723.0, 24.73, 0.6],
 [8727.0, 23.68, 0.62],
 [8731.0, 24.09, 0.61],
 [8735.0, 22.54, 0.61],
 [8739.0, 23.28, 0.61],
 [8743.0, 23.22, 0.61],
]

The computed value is 592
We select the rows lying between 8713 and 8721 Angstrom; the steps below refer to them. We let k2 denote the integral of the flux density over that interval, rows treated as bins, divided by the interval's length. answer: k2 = 24.4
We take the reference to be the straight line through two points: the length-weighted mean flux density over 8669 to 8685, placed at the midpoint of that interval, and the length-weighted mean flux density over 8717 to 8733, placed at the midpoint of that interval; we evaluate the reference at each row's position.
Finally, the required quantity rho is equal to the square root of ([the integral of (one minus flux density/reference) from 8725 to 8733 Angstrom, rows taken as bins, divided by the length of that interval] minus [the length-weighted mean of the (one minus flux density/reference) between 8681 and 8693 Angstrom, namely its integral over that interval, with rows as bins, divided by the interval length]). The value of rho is 0.149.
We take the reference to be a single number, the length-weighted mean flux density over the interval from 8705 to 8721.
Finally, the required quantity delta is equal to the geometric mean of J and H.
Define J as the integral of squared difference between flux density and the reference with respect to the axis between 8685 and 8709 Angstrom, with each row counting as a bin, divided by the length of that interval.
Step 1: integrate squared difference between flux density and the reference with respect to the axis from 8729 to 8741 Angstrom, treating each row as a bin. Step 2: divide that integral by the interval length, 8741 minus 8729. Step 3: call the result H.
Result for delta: 0.62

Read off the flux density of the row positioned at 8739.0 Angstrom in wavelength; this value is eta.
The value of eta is 23.28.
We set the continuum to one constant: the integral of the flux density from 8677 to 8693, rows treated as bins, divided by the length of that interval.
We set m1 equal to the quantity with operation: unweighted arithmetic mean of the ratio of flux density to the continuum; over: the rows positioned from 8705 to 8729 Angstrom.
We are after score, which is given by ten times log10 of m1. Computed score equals 0.03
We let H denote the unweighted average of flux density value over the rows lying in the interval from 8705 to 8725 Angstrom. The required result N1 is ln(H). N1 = 3.19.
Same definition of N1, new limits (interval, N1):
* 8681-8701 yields 3.18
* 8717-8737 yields 3.18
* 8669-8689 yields 3.17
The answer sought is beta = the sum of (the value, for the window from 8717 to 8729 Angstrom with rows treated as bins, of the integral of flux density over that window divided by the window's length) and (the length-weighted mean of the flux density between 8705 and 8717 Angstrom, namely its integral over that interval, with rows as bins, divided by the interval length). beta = 48.6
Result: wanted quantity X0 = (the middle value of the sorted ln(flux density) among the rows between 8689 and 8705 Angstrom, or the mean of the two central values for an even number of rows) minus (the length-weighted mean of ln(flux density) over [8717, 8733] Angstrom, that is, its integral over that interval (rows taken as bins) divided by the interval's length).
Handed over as 0.001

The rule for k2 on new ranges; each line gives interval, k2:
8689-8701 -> 24.2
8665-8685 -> 23.7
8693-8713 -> 24.3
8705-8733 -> 24.3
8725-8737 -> 23.4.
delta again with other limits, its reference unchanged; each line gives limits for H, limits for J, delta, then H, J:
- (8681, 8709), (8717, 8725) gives 0.19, 0.3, 0.14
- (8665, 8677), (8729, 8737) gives 1.33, 1.1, 1.62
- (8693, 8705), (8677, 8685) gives 0.16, 0.3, 0.09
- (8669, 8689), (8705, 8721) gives 0.16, 0.5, 0.06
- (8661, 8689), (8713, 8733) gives 0.83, 4.5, 0.15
